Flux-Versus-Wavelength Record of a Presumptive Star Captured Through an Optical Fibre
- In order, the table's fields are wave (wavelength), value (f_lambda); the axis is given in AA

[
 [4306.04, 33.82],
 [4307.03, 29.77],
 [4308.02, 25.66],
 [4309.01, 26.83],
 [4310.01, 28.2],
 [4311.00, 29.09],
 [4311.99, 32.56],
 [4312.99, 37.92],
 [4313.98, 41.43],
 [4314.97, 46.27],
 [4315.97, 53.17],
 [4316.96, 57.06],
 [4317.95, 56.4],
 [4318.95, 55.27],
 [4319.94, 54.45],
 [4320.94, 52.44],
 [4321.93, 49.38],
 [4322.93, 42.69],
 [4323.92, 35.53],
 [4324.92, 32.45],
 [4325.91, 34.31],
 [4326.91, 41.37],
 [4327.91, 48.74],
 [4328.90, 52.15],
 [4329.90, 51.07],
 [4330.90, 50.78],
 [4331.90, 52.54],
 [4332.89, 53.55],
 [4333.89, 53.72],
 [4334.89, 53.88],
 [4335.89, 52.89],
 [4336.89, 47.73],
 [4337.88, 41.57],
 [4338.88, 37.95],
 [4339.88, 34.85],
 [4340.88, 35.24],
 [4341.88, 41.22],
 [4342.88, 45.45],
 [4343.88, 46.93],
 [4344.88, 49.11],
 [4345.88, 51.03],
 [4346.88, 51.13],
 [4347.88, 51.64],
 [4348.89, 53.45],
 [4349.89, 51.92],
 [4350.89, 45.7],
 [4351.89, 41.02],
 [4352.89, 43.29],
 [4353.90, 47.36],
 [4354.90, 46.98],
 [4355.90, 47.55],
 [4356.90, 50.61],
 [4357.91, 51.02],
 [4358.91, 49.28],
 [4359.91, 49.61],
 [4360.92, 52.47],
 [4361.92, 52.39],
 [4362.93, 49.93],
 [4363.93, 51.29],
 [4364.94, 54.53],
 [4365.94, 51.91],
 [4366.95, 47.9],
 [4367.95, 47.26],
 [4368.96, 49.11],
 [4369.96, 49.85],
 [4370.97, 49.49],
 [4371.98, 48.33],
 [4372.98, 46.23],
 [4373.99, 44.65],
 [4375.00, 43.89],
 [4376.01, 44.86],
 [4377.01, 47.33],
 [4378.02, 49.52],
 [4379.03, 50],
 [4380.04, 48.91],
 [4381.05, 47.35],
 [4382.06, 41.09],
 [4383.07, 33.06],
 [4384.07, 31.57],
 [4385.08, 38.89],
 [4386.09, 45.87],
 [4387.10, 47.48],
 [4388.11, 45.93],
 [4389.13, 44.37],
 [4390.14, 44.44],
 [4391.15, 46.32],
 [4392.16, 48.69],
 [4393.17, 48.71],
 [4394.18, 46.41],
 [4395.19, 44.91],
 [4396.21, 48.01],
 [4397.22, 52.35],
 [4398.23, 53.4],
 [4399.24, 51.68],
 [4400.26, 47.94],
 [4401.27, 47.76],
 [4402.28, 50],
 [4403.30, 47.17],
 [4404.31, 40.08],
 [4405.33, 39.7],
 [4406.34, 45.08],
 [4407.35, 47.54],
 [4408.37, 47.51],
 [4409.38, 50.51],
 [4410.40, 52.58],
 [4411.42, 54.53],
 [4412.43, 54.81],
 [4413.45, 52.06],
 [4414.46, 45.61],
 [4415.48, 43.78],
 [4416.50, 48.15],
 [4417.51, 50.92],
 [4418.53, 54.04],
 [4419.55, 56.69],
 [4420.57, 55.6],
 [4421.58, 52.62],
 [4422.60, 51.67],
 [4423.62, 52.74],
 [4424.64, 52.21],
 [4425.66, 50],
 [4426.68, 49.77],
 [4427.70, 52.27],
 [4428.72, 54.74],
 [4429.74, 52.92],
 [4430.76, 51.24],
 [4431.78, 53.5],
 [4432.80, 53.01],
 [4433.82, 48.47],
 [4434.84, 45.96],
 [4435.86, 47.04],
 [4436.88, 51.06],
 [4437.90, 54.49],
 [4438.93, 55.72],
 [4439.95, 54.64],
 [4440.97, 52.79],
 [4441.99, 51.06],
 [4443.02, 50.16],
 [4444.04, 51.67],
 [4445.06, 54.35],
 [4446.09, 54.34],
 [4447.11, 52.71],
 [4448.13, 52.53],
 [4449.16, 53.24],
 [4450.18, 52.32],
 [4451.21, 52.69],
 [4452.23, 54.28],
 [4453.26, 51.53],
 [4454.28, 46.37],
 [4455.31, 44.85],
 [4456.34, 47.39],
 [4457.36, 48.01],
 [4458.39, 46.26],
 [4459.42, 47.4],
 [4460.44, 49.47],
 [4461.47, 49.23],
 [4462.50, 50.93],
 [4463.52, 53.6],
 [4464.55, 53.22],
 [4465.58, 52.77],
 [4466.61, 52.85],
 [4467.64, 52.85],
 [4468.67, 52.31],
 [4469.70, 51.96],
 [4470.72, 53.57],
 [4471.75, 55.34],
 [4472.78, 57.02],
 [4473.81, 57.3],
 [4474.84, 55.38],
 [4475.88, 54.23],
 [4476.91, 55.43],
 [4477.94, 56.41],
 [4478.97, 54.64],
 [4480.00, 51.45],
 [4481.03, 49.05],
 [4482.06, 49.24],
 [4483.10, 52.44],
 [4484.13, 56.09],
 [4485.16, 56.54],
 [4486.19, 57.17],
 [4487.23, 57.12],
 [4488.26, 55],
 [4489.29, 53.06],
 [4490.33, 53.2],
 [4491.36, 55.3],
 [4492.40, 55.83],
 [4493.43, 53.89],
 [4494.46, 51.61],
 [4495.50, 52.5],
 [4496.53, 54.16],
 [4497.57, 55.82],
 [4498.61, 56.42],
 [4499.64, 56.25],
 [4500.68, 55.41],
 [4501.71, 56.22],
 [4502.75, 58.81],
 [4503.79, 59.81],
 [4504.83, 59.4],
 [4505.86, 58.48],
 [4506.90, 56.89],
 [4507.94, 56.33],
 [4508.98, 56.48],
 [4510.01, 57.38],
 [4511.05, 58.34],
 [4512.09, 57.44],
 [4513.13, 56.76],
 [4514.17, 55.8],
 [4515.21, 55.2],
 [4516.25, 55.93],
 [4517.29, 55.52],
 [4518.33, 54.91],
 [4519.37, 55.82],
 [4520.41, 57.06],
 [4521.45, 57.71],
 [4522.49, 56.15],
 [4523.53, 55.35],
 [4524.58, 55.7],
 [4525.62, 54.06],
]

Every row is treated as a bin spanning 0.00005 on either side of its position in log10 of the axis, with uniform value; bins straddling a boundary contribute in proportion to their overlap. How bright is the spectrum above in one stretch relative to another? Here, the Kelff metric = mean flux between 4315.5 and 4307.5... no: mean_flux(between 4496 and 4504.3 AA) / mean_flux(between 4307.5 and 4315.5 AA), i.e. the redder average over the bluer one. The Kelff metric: 1.69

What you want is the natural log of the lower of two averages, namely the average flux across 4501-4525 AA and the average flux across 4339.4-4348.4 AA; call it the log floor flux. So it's 3.81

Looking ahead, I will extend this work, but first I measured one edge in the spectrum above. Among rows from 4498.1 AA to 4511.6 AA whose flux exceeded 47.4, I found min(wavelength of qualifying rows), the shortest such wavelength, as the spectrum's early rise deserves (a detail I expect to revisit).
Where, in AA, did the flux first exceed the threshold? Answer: 4498.61 AA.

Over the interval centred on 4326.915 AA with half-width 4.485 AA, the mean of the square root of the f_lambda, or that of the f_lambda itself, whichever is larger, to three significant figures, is 43.2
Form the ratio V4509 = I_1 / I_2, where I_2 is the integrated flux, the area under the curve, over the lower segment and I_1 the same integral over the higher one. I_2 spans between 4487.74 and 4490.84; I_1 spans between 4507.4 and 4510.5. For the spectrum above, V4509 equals 1.06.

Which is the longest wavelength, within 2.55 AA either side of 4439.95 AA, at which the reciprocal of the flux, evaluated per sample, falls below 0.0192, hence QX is 4440.97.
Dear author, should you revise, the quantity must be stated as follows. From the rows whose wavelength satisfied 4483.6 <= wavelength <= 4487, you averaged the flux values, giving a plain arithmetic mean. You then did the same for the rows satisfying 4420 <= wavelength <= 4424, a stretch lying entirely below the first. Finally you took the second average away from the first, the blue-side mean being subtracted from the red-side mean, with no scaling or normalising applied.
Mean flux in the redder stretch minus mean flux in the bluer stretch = 3.4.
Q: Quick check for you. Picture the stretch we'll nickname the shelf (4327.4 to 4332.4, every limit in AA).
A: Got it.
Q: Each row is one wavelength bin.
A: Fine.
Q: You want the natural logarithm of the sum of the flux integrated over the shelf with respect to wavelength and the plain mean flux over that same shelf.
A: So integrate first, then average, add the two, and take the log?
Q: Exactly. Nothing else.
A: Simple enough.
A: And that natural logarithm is 5.72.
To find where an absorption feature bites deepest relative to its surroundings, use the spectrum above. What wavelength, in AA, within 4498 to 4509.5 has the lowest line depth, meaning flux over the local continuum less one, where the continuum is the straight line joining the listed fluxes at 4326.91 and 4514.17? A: 4500.68 AA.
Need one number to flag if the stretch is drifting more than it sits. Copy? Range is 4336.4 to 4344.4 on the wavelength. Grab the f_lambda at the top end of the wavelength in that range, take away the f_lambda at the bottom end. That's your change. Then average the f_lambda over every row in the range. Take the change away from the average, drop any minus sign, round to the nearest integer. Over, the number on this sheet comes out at 42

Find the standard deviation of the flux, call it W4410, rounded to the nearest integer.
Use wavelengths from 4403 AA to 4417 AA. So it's 5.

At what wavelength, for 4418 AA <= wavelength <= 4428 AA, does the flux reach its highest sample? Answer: 4419.55 AA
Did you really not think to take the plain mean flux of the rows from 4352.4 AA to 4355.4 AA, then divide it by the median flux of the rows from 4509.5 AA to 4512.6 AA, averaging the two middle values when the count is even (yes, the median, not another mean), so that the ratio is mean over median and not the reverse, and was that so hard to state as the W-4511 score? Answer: 0.80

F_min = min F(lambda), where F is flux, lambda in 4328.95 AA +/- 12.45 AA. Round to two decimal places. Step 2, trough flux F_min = 32.45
